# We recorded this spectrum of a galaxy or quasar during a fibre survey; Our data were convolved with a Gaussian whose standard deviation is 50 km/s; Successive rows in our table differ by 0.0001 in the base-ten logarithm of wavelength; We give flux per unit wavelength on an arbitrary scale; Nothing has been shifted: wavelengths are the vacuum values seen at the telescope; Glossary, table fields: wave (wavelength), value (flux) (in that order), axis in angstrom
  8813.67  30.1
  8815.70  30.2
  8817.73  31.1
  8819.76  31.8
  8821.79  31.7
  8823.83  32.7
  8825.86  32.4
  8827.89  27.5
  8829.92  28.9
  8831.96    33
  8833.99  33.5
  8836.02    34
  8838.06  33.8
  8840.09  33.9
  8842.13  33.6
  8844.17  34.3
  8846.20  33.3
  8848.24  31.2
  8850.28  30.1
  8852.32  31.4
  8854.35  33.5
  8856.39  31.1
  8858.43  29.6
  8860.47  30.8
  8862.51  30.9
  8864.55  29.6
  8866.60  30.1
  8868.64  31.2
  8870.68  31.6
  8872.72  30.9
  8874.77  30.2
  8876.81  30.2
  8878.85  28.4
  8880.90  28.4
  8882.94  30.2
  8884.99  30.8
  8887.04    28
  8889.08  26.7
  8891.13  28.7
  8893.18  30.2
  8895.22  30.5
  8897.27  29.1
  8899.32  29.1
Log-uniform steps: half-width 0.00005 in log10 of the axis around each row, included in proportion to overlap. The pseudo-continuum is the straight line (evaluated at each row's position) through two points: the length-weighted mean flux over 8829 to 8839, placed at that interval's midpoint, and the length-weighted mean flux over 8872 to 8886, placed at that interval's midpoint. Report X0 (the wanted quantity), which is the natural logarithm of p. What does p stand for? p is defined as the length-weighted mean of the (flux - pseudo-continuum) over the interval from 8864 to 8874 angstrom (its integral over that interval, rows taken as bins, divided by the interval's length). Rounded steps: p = 0.3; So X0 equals -1.4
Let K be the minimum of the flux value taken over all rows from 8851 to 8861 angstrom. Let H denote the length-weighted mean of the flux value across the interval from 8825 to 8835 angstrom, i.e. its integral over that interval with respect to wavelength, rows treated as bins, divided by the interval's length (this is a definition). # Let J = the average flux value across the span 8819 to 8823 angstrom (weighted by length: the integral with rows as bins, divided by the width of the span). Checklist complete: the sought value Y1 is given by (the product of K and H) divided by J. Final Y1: 29.0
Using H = 31.0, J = 31.7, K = 29.6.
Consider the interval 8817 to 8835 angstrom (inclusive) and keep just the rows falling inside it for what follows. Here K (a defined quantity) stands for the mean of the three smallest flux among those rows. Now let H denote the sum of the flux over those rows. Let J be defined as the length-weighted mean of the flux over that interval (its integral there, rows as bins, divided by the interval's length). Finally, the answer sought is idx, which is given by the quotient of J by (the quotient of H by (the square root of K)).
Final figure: 0.600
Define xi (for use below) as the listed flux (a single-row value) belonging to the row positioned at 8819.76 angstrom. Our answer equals 31.8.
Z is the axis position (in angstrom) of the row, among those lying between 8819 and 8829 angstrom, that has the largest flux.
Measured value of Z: 8823.83 angstrom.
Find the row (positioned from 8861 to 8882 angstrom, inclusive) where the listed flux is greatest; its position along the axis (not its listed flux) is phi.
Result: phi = 8870.68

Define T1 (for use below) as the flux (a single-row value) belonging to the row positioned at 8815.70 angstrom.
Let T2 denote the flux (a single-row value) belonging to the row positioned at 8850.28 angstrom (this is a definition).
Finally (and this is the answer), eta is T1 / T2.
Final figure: 1.00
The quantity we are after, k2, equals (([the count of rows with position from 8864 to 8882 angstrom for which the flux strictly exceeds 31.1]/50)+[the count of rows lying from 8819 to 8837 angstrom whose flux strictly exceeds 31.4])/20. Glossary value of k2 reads 0.35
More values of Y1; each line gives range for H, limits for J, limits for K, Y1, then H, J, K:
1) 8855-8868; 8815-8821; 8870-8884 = 27.8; 30.4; 31.1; 28.4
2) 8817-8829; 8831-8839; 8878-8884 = 26.4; 31.2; 33.6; 28.4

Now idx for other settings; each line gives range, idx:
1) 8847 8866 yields 0.606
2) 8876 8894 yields 0.584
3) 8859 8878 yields 0.607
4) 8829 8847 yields 0.626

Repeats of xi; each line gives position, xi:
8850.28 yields 30.1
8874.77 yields 30.2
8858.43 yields 29.6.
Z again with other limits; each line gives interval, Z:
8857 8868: 8862.51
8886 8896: 8895.22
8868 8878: 8870.68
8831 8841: 8836.02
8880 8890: 8884.99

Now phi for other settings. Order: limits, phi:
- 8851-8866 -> 8854.35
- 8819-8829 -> 8823.83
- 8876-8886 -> 8884.99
